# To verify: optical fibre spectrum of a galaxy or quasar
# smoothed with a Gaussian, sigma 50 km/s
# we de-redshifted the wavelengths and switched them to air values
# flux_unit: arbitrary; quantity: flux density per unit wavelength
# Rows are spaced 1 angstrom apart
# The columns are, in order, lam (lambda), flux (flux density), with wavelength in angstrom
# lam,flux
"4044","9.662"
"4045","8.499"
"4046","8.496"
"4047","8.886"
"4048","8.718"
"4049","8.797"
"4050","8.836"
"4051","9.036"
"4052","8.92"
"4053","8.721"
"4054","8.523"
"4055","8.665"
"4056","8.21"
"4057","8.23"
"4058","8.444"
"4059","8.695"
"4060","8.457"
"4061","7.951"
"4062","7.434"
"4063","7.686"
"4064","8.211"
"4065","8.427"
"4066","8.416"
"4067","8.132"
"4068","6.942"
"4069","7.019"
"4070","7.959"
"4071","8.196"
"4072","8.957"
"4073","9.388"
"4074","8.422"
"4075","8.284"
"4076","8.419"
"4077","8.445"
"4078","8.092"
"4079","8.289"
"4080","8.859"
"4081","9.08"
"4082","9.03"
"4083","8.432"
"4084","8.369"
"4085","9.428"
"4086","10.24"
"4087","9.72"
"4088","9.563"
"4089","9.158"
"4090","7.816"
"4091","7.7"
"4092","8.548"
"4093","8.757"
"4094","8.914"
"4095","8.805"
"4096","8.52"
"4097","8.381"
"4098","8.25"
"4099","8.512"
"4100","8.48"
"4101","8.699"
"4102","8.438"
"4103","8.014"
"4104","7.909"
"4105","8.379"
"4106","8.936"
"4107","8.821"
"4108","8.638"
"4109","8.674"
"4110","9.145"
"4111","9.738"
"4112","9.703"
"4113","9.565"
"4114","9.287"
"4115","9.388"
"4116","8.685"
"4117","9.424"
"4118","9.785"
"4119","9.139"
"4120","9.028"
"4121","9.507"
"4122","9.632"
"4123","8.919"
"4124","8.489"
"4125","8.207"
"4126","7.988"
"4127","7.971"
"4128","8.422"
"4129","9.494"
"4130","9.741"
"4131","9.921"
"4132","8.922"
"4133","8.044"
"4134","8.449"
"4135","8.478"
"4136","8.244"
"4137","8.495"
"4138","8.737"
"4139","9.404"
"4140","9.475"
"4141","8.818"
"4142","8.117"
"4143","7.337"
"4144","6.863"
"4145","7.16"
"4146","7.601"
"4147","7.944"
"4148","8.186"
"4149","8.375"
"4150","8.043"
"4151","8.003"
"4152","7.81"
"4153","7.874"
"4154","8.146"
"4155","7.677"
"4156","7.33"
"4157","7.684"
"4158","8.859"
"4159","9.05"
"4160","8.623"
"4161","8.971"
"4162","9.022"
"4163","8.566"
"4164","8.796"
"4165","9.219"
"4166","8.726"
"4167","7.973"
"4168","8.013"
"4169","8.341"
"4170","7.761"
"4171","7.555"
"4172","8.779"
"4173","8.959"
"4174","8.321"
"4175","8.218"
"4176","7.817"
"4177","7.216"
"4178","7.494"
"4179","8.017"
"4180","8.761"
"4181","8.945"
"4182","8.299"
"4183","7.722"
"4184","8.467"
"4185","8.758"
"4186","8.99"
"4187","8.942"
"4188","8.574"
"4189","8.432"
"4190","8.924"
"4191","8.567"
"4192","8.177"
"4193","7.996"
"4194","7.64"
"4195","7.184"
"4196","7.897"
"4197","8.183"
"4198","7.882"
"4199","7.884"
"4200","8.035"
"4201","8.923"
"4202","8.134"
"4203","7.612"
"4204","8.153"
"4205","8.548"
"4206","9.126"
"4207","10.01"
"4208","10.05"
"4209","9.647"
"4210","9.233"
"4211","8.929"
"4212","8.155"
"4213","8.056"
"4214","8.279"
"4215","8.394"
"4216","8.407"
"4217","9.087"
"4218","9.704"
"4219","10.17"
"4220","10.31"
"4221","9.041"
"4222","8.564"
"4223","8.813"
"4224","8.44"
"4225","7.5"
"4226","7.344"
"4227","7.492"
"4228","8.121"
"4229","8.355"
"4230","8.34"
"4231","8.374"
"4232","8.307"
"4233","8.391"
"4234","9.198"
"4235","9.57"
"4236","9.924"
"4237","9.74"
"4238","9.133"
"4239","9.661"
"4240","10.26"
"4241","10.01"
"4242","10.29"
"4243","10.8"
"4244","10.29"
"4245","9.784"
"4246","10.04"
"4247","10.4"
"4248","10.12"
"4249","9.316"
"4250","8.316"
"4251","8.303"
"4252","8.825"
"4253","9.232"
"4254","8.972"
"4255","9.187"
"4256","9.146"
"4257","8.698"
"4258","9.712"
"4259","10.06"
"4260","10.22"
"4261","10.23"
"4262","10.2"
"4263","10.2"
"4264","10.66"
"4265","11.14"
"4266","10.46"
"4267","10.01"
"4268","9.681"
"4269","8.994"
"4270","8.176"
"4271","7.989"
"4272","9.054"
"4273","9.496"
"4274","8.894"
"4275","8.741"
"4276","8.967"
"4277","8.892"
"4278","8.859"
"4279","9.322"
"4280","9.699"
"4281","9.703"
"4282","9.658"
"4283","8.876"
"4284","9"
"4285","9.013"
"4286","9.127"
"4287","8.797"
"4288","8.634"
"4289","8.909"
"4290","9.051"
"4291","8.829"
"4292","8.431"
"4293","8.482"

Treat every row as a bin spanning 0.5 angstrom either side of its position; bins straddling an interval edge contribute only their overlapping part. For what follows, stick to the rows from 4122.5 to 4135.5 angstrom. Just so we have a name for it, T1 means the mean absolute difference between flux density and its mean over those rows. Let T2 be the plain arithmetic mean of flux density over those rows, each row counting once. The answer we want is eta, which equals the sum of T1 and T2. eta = 9.2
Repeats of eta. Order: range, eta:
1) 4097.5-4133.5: 9.4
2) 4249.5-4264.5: 10.1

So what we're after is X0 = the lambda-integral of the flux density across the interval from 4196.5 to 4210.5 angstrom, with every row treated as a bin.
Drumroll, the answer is 121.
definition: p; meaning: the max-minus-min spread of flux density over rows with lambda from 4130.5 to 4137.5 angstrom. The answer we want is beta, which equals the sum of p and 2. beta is 3.9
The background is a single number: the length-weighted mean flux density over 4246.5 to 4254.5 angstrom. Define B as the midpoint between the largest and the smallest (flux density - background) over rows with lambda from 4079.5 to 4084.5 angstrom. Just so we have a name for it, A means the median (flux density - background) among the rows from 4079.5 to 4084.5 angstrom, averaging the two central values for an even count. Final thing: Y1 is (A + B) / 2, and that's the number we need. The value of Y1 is -0.4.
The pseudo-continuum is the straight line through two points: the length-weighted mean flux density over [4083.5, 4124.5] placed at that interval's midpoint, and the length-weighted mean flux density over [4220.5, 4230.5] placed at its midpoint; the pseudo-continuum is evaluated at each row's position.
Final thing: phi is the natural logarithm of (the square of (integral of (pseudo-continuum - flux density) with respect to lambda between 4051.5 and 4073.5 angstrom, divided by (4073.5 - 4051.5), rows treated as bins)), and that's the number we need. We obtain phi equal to 0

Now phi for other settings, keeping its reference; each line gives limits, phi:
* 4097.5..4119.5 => -9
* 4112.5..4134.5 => -3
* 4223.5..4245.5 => 0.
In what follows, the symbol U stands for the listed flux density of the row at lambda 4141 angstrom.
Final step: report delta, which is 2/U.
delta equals 0.227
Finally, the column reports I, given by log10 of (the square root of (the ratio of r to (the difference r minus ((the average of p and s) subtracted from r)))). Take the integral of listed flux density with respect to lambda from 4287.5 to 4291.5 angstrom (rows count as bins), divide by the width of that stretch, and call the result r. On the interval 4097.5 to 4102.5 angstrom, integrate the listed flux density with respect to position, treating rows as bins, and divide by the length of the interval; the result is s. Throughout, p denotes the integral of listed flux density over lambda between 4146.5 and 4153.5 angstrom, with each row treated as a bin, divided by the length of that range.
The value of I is 0.015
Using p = 8.0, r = 8.9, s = 8.5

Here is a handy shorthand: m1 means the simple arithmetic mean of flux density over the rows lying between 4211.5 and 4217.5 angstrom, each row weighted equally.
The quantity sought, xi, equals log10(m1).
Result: 0.92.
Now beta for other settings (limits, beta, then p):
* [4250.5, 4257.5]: 2.9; 0.9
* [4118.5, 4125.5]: 3.4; 1.4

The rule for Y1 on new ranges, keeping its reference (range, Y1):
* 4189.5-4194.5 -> -1.0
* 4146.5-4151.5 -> -1.1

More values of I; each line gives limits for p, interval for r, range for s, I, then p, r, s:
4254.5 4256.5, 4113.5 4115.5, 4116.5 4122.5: 0.001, 9.2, 9.3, 9.4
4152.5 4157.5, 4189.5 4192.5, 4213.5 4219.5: 0.005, 7.7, 8.6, 9.0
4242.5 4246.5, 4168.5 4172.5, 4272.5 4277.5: -0.037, 10.2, 8.1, 9.0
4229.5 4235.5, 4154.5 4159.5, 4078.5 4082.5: -0.016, 8.7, 8.1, 8.8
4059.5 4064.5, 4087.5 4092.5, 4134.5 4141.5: 0.005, 7.9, 8.6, 8.8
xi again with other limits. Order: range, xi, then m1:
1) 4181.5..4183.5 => 0.90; 8.0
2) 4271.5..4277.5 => 0.95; 9.0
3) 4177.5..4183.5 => 0.91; 8.2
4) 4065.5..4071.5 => 0.89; 7.8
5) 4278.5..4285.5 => 0.97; 9.3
